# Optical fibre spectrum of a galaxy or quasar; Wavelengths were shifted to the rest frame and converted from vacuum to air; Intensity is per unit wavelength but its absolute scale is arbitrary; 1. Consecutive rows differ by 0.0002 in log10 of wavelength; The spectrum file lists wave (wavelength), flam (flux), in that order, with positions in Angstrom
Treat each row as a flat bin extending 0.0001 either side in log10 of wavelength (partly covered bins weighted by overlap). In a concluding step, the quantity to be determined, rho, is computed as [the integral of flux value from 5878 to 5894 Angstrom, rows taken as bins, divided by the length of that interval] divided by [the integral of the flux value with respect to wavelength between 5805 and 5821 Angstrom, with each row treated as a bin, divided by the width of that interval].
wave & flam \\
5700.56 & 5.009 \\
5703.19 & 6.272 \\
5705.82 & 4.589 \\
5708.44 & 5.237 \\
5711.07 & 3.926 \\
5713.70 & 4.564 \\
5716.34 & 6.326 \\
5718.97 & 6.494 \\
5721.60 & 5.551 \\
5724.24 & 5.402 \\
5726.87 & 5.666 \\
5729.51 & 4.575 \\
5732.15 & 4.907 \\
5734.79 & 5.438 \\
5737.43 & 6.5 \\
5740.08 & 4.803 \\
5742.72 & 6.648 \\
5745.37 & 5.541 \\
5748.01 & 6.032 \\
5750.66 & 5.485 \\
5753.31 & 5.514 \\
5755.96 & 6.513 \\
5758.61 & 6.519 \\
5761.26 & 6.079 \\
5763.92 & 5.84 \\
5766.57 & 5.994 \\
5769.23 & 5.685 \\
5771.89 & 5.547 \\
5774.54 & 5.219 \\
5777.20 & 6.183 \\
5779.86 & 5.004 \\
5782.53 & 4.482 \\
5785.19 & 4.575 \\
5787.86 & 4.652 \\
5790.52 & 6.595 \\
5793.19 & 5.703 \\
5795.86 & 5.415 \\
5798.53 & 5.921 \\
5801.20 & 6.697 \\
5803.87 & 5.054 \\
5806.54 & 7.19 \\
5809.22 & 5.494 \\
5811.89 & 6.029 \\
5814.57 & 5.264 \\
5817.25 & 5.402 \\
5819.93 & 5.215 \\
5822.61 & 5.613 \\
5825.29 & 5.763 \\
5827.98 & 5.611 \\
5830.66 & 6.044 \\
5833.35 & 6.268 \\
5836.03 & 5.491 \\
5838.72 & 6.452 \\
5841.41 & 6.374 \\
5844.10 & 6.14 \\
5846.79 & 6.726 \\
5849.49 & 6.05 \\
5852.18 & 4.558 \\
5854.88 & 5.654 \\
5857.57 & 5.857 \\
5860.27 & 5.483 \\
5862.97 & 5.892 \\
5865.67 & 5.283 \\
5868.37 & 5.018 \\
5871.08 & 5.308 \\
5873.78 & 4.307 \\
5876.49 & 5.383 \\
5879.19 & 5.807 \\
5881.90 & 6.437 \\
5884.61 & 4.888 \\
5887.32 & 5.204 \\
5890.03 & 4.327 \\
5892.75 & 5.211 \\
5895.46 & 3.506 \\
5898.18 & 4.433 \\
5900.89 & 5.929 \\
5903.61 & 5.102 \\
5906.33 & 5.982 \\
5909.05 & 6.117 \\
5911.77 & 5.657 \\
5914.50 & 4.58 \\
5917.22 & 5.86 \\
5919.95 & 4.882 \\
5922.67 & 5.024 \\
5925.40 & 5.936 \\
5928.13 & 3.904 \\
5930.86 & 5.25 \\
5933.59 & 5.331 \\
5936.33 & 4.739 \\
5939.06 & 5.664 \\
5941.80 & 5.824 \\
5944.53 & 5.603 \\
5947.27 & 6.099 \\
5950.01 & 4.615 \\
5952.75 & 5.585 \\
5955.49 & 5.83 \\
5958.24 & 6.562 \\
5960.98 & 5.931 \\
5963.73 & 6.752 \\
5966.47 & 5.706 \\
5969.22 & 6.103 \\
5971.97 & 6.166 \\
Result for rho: 0.92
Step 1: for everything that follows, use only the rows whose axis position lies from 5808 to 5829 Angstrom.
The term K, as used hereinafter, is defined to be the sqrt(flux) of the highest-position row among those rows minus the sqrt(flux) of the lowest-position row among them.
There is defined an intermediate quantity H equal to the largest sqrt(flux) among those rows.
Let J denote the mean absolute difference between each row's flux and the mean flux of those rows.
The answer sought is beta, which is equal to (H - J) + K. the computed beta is 2.28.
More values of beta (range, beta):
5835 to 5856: 2.11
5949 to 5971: 2.47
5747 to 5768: 2.26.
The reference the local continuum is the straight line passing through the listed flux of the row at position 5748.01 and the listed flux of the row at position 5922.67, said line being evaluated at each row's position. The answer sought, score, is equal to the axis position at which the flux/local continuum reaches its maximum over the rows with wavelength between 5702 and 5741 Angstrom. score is 5737.43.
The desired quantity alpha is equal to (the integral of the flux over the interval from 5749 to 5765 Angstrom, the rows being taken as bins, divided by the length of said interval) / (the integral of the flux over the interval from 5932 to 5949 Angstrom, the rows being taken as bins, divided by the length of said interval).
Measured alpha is 1.09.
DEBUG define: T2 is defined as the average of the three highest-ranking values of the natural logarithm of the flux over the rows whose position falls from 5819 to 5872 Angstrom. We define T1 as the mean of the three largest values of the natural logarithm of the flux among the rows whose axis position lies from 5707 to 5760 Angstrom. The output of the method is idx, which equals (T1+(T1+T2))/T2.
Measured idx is 3.01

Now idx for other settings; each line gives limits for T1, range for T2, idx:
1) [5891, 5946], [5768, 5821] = 2.87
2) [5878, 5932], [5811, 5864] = 2.94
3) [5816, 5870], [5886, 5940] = 3.09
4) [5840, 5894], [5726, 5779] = 2.99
